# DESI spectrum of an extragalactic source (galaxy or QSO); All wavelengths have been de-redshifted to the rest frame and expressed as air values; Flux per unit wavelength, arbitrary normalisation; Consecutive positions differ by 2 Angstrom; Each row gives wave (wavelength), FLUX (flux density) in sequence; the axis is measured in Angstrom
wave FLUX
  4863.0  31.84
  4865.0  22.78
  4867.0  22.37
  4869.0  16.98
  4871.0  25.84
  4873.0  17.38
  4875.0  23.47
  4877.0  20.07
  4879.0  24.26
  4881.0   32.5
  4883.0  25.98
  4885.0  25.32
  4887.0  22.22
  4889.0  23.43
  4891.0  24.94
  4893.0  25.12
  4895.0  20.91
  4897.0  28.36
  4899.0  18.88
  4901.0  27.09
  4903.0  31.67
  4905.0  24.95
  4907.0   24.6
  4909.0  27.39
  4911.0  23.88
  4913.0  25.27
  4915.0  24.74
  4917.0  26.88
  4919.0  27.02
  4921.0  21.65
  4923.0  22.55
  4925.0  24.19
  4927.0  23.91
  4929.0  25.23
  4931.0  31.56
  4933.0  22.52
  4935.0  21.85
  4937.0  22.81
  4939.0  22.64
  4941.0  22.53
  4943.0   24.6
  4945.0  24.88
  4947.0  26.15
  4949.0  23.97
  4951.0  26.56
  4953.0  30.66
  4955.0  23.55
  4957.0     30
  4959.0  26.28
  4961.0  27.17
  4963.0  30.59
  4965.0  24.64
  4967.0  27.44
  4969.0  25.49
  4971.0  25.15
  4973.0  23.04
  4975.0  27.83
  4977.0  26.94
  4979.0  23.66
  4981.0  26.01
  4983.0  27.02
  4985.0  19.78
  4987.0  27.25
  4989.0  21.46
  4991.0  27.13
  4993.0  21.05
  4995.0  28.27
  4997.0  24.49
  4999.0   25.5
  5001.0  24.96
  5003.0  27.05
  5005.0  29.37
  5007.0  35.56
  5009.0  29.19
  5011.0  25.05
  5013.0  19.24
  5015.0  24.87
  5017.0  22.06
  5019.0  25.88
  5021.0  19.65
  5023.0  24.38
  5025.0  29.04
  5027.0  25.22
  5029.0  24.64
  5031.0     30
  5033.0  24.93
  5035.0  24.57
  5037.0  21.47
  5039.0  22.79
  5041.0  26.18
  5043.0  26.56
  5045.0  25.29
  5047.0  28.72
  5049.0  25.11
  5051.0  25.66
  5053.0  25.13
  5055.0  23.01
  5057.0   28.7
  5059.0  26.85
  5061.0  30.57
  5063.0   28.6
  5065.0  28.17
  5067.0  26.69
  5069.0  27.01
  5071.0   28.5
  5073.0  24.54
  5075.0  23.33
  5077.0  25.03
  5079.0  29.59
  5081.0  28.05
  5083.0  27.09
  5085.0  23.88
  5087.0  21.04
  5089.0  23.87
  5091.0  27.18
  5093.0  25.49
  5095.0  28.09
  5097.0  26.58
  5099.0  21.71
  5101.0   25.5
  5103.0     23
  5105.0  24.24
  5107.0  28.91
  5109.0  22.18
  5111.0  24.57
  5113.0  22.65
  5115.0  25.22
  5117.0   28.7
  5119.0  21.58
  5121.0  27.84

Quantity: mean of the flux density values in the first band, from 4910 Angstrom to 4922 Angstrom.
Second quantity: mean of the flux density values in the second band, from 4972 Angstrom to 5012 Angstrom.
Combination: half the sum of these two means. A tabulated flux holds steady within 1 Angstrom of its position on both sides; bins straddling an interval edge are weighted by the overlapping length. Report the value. 25.5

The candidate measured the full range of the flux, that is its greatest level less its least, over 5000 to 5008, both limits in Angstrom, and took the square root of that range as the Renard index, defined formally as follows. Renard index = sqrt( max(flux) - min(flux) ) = 3.26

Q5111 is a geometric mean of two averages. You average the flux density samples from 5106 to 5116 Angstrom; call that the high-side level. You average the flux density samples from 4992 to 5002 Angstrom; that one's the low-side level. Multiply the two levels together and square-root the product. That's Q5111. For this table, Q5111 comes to 24.8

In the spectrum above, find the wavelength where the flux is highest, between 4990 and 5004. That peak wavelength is 4995.0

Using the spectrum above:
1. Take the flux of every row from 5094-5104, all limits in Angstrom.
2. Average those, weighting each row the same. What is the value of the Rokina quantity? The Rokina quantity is 25.0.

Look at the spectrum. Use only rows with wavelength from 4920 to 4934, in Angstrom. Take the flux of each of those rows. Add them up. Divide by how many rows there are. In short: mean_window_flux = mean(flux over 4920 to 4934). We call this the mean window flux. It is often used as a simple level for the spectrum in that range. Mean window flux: 24.5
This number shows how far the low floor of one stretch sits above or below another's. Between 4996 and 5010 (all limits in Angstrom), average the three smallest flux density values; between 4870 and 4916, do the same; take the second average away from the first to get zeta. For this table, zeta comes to 6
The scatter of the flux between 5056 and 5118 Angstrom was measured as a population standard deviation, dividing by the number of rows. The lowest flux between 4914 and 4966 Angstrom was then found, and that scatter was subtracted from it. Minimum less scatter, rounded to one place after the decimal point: 19.2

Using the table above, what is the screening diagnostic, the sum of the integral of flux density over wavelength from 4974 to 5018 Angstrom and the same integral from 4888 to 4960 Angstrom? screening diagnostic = 2934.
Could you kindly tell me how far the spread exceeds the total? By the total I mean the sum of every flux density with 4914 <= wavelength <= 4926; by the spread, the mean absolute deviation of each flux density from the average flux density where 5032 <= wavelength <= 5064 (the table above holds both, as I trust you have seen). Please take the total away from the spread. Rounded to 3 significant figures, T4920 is -145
